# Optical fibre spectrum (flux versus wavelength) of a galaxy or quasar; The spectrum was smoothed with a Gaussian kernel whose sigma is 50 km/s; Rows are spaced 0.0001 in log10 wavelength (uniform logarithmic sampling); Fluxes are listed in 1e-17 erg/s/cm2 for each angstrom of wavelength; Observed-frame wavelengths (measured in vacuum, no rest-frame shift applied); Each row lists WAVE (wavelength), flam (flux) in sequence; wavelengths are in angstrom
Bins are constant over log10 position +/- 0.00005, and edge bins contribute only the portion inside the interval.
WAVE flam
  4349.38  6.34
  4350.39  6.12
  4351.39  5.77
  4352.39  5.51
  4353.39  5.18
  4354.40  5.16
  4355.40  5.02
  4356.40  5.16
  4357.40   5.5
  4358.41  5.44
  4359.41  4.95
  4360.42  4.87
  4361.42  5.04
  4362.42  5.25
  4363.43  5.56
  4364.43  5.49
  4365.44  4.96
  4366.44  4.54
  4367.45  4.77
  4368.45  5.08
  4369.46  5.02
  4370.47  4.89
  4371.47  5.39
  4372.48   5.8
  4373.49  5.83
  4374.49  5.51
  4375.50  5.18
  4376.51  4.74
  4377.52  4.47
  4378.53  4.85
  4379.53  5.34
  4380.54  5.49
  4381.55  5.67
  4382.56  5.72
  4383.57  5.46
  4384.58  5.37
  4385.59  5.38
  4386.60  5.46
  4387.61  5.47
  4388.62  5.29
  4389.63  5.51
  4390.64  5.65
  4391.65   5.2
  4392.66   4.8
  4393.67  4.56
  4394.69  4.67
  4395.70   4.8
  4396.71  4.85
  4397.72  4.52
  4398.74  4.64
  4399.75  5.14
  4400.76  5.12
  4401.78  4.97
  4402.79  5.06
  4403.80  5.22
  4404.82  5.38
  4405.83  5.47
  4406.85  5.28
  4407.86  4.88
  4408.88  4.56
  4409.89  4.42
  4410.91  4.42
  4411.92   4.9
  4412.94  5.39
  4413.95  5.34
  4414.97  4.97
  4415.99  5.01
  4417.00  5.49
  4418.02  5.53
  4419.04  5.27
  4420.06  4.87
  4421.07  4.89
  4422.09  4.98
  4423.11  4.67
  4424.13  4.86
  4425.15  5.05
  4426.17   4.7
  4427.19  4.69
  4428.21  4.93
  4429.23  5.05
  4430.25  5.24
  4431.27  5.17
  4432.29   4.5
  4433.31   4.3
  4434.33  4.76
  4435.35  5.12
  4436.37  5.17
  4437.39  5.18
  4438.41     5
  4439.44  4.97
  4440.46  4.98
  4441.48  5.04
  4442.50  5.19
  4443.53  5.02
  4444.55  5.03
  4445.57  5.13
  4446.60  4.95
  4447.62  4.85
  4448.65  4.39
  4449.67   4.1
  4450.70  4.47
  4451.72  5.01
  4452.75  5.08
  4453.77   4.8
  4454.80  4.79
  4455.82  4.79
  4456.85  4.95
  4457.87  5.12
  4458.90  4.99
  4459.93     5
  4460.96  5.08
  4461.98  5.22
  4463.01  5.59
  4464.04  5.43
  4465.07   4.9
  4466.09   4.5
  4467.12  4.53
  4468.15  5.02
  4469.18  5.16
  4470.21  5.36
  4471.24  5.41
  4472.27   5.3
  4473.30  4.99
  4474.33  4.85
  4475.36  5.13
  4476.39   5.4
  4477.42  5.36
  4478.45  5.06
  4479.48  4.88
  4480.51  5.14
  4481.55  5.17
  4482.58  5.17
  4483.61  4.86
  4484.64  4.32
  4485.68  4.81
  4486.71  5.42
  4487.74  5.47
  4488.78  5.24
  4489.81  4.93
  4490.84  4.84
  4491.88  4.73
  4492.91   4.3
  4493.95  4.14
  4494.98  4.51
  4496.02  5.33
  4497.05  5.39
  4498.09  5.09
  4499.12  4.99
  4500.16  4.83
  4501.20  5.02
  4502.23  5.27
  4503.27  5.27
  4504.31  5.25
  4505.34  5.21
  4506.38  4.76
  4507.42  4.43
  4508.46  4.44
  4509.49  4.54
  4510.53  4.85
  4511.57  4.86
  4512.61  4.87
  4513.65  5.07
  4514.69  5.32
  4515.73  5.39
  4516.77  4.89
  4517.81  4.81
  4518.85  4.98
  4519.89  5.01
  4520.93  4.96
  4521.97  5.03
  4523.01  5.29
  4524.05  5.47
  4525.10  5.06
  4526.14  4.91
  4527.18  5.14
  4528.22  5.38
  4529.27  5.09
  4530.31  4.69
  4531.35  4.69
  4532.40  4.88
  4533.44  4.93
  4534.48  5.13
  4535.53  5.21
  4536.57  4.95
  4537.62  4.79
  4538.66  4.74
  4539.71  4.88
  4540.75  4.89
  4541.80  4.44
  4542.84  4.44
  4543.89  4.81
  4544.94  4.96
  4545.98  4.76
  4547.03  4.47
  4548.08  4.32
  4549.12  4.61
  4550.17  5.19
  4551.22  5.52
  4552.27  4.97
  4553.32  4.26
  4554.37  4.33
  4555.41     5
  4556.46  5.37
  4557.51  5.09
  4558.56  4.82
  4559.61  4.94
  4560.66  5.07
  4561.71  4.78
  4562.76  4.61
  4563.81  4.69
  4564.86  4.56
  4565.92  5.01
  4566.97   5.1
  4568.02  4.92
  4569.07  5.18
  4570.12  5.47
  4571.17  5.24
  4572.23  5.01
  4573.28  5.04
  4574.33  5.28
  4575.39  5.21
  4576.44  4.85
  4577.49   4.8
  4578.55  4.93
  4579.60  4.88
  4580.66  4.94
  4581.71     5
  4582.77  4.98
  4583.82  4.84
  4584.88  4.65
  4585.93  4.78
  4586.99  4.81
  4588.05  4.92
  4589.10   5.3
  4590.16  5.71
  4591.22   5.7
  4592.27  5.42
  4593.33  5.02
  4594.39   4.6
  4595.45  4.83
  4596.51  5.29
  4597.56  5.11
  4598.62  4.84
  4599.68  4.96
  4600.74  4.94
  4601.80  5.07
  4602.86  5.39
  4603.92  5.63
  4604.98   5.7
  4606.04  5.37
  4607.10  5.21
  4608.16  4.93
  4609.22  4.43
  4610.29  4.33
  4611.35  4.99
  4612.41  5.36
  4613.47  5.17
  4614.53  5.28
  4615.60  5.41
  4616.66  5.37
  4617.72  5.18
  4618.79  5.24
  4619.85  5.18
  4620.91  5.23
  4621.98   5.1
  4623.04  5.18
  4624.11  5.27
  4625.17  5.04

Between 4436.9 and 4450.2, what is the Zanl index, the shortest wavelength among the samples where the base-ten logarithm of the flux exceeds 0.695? 4437.39 angstrom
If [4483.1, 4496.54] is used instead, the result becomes 4486.71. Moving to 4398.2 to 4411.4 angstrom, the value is 4399.75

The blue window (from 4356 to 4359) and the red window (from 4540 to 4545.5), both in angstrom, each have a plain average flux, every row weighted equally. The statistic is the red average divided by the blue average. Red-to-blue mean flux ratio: 0.88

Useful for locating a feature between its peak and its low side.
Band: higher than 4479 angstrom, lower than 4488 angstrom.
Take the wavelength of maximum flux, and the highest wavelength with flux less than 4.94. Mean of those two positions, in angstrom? 4486.7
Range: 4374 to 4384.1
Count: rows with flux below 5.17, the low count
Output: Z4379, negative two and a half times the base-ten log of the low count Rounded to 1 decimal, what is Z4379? -1.2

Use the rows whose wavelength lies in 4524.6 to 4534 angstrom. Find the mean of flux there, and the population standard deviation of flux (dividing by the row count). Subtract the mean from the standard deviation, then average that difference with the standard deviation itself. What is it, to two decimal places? -2.28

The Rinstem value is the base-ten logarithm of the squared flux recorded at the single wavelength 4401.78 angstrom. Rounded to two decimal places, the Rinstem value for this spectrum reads 1.39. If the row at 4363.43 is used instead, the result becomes 1.49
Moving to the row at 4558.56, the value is 1.37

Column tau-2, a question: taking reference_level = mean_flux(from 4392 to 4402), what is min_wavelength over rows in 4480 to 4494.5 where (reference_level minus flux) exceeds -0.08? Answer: 4483.61 angstrom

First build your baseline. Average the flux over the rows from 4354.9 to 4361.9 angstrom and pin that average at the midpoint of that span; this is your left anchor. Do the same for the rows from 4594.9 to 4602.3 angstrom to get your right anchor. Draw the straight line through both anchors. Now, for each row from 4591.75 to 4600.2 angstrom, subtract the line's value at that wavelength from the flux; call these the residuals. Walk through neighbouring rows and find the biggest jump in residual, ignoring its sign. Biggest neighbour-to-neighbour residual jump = 0.46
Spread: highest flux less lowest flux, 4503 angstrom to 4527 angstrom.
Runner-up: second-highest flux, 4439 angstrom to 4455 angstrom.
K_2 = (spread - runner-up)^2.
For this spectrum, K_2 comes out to 16.7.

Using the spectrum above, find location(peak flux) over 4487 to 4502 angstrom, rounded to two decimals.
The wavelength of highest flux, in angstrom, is 4487.74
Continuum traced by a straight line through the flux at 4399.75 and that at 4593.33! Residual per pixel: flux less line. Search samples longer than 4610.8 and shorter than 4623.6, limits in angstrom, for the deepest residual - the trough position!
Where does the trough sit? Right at 4611.35 angstrom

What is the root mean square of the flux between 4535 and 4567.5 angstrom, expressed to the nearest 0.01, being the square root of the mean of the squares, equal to 4.83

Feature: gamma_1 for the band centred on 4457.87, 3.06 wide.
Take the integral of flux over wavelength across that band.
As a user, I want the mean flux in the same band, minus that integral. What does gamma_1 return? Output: -10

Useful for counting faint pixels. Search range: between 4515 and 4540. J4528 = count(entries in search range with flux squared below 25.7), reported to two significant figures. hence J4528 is 16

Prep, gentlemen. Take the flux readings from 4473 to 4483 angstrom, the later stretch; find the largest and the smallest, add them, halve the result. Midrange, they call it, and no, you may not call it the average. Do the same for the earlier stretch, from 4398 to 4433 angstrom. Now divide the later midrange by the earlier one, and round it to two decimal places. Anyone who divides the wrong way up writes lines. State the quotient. 1.03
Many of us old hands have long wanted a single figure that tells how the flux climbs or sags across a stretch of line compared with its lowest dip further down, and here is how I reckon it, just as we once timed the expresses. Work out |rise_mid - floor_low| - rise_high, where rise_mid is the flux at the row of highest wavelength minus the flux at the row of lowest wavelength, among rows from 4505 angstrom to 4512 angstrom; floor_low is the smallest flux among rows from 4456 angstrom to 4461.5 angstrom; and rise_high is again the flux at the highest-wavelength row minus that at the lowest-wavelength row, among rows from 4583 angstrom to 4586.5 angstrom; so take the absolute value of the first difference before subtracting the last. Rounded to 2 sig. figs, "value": 5.4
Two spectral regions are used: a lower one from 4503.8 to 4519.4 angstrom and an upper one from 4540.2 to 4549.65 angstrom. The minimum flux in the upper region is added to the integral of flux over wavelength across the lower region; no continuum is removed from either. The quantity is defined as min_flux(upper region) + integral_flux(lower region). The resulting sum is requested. 81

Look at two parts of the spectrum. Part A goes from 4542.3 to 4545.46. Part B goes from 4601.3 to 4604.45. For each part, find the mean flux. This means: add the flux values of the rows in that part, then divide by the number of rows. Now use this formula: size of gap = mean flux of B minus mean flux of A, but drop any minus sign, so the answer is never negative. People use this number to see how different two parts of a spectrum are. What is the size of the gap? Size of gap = 0.63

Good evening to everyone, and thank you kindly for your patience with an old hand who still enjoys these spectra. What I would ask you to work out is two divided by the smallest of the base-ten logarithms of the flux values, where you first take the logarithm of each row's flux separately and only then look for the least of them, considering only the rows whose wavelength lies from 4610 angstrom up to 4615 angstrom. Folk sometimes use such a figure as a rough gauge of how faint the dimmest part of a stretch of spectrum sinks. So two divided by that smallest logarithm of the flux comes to 3.14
